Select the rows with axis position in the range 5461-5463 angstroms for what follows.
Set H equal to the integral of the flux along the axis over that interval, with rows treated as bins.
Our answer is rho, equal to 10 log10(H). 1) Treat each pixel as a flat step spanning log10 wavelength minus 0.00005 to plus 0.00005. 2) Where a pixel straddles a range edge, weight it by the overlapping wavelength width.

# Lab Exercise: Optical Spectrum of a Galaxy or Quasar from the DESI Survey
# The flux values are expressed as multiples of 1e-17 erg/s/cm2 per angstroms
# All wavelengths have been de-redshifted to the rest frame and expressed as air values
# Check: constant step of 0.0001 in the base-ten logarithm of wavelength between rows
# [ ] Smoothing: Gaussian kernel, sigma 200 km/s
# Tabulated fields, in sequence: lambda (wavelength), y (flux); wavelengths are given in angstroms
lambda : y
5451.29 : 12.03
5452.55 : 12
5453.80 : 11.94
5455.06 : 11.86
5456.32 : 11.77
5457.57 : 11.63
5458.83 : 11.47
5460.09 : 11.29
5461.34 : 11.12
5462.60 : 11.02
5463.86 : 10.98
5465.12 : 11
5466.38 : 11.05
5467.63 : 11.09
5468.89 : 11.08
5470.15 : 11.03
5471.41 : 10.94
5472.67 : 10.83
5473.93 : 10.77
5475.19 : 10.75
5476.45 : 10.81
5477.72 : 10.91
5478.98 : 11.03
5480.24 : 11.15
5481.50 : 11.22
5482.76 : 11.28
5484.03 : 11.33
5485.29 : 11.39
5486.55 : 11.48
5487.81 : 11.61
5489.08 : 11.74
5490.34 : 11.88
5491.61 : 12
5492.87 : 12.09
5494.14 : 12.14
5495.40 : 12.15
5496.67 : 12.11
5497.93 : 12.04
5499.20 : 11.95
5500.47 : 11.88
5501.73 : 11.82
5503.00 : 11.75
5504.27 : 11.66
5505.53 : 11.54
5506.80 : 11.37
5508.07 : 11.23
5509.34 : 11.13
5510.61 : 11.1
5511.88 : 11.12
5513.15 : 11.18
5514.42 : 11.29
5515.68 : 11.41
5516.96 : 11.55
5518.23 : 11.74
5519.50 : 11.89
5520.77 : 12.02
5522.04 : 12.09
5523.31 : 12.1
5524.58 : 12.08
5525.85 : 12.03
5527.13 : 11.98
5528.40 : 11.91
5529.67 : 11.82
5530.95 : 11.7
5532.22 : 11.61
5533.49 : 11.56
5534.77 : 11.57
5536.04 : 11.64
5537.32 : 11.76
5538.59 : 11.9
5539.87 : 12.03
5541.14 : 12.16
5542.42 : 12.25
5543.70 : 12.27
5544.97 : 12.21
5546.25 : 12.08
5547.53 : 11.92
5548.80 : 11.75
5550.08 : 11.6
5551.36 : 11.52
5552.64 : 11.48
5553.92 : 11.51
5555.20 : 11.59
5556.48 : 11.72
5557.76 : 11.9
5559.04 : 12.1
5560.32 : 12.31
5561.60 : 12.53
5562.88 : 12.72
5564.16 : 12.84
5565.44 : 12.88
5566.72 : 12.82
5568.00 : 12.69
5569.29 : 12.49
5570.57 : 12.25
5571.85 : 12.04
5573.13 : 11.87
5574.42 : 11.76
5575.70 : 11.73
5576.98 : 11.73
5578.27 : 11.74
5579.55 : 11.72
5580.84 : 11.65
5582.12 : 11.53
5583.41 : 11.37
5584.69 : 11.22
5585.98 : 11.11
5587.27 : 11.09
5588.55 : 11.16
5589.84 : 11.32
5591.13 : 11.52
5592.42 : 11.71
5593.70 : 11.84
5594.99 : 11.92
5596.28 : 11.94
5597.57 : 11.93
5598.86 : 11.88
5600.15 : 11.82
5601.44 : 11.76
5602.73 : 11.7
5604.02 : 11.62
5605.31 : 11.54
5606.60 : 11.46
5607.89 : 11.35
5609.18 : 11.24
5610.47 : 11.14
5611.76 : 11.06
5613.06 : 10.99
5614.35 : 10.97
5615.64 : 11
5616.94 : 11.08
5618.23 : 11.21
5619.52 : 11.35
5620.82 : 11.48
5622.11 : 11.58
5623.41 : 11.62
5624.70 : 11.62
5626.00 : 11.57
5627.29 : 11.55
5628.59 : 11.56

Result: 13.4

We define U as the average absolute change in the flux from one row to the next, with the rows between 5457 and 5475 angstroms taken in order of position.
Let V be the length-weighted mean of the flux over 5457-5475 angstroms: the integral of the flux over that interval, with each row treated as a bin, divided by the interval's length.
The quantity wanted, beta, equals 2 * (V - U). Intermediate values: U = 0.08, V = 11.1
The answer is 22.0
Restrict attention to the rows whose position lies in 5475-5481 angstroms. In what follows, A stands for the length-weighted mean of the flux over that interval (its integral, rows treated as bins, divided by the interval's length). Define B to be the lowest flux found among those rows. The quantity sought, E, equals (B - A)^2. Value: 0.038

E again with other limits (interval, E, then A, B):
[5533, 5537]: 0.001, 11.6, 11.56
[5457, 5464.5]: 0.068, 11.2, 10.98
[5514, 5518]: 0.028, 11.5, 11.29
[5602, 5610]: 0.062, 11.5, 11.24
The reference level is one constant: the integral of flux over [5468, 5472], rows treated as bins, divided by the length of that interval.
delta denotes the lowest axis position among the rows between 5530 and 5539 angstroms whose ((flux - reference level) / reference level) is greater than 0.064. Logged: 5537.32 angstroms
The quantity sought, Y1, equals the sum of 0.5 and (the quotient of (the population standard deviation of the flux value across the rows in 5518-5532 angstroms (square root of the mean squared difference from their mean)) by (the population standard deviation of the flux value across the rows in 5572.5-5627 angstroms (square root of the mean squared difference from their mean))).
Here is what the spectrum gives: 0.96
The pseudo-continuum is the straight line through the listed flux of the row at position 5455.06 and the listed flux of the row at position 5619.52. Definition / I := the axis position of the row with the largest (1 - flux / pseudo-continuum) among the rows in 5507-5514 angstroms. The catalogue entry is 5510.61 angstroms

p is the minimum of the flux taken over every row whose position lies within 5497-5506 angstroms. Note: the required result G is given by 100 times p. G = 1154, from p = 11.54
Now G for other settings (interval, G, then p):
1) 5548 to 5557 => 1148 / 11.48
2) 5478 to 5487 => 1103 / 11.03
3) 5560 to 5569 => 1231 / 12.31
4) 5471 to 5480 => 1075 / 10.75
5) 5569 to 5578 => 1173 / 11.73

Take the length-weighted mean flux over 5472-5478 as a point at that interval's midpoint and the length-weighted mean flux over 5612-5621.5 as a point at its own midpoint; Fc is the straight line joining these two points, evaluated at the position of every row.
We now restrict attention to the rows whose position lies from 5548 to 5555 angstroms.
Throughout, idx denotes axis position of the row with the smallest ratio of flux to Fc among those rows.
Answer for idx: 5552.64 angstroms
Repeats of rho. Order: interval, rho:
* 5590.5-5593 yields 14.6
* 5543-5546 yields 15.6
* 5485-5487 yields 13.6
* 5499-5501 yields 13.8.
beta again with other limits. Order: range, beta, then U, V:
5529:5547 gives 23.6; 0.09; 11.9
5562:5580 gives 24.3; 0.10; 12.2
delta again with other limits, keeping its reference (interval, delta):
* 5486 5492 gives 5489.08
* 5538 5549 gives 5538.59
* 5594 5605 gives 5594.99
